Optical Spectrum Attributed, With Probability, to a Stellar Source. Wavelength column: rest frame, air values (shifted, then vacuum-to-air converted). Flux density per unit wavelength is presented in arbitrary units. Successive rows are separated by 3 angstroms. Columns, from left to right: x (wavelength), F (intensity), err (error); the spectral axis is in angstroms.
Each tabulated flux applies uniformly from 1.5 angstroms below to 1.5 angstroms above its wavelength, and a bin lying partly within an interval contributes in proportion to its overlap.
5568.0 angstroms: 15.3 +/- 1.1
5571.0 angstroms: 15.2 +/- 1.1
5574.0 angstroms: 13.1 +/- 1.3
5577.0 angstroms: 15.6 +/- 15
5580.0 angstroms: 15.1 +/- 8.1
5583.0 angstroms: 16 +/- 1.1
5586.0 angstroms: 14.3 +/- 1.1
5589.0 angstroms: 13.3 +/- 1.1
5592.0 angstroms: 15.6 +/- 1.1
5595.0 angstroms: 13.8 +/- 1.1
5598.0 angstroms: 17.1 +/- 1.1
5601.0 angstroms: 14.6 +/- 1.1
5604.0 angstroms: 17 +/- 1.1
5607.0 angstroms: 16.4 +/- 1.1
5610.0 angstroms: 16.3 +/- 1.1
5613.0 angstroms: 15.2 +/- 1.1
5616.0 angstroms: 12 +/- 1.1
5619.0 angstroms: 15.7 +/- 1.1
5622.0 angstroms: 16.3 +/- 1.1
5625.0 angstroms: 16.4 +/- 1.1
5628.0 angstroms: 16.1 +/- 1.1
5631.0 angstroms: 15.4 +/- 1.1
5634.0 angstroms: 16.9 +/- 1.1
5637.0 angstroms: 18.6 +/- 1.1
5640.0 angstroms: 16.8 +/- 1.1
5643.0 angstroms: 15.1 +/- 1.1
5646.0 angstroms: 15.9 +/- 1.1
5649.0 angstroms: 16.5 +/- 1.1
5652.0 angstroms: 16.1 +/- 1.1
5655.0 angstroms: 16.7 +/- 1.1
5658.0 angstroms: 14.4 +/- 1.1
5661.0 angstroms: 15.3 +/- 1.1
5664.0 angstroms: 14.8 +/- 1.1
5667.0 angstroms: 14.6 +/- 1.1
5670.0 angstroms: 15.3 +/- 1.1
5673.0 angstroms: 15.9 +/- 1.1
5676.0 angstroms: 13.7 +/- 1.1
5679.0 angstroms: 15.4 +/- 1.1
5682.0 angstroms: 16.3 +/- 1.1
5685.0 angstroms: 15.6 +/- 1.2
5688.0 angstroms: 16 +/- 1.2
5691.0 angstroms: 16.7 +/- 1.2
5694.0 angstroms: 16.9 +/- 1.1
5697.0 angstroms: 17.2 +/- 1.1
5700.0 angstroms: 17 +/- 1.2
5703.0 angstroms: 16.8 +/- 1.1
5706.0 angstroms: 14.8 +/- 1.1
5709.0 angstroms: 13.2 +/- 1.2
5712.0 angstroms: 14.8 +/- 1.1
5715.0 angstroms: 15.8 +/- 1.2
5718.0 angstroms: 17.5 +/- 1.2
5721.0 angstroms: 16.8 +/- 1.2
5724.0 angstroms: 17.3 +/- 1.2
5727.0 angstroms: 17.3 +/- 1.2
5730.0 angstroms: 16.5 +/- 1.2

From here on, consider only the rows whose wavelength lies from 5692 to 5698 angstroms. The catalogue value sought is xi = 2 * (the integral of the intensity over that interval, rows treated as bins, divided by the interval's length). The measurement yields 34.0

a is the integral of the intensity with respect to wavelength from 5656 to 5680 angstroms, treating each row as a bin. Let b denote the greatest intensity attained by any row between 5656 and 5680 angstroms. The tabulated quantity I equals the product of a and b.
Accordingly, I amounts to 5706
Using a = 359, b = 15.9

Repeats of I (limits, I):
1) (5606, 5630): 6112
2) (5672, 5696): 6425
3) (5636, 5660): 7229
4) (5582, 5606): 6247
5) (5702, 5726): 6672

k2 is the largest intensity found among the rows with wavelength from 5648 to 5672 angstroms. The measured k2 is 16.7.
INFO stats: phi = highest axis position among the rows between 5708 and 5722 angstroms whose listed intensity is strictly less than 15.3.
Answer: 5712.0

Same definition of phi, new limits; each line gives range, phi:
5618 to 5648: 5643.0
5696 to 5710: 5709.0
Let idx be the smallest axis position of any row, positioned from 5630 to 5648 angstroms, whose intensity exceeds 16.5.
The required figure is 5634.0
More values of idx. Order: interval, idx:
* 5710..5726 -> 5718.0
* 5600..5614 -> 5604.0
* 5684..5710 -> 5691.0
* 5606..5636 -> 5634.0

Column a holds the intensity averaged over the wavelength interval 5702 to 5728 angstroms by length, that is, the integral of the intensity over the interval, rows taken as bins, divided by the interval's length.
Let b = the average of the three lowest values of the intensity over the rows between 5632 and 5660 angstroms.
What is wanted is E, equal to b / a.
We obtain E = 0.946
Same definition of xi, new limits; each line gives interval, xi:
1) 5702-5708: 31.0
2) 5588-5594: 29.0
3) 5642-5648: 31.2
